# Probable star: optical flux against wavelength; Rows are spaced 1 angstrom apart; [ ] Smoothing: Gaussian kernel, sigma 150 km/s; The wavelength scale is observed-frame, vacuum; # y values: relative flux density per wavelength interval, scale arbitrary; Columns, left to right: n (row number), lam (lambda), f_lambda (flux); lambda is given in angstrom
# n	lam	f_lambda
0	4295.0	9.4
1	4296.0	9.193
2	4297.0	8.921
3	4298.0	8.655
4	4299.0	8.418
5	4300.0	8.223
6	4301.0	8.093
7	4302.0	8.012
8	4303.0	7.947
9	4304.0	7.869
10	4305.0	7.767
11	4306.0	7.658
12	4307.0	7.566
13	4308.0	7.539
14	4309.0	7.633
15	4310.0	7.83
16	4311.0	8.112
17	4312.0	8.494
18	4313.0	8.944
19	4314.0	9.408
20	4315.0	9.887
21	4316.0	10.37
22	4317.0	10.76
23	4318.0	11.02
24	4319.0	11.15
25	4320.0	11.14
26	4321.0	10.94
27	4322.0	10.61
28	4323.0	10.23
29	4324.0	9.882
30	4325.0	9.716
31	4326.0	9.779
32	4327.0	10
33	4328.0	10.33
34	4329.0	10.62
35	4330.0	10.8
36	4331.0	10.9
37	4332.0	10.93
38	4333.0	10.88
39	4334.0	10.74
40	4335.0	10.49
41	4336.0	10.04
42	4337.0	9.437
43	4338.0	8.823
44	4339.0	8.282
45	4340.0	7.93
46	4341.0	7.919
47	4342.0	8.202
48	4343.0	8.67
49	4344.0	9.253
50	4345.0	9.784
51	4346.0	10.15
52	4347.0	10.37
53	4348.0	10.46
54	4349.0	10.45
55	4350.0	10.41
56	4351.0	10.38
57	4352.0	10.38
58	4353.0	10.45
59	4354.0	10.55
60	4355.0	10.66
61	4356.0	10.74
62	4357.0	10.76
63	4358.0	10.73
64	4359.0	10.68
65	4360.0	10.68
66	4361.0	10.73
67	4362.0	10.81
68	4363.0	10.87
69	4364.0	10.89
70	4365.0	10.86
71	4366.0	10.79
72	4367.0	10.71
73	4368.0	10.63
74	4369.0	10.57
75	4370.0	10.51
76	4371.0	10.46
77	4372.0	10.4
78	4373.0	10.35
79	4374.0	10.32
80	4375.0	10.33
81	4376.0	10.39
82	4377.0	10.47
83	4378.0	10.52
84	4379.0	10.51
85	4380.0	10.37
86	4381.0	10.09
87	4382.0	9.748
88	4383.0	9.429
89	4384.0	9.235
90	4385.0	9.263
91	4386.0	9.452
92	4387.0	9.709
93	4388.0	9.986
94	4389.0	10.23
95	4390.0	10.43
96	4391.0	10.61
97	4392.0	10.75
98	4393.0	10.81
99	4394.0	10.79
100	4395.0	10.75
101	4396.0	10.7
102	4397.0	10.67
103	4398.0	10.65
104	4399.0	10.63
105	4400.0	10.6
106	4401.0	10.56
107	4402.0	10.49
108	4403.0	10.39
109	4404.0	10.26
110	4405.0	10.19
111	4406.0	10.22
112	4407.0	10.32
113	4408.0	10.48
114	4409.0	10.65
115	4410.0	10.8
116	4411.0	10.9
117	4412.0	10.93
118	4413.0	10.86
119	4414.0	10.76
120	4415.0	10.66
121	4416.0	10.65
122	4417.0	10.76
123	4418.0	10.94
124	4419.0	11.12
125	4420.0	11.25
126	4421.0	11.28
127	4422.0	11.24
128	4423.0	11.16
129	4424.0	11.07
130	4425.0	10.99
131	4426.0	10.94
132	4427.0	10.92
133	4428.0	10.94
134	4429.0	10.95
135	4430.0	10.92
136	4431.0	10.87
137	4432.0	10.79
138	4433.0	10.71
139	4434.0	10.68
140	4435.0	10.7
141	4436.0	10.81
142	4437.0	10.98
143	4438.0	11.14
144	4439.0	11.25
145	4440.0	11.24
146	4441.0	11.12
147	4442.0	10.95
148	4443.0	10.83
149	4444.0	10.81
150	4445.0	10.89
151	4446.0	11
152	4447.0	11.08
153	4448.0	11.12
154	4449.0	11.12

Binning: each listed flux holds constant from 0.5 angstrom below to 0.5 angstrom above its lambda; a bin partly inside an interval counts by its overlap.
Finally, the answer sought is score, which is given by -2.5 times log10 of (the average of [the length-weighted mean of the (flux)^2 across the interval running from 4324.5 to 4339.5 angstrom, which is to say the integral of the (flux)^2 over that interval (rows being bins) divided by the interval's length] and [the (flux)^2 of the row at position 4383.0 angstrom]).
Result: -4.95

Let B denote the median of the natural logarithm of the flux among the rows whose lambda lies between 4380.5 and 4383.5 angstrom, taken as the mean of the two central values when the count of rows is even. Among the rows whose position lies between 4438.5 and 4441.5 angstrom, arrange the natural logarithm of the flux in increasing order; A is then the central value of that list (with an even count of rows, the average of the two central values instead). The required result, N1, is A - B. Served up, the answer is 0.14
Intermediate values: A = 2.419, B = 2.28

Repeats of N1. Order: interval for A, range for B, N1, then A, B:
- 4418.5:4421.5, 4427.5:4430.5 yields 0.03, 2.420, 2.39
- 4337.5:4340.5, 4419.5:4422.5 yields -0.31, 2.114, 2.42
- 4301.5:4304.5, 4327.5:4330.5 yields -0.29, 2.073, 2.36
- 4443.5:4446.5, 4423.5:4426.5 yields -0.01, 2.388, 2.40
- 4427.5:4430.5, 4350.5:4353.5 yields 0.05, 2.392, 2.34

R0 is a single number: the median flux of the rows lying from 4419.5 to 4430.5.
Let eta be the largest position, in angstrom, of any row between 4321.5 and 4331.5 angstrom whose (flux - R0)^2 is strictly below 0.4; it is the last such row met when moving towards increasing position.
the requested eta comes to 4331.0 angstrom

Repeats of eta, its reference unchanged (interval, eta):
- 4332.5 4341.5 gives 4335.0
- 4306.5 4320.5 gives 4320.0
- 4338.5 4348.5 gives 4348.0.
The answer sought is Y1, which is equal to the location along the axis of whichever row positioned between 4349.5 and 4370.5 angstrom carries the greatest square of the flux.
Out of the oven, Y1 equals 4364.0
